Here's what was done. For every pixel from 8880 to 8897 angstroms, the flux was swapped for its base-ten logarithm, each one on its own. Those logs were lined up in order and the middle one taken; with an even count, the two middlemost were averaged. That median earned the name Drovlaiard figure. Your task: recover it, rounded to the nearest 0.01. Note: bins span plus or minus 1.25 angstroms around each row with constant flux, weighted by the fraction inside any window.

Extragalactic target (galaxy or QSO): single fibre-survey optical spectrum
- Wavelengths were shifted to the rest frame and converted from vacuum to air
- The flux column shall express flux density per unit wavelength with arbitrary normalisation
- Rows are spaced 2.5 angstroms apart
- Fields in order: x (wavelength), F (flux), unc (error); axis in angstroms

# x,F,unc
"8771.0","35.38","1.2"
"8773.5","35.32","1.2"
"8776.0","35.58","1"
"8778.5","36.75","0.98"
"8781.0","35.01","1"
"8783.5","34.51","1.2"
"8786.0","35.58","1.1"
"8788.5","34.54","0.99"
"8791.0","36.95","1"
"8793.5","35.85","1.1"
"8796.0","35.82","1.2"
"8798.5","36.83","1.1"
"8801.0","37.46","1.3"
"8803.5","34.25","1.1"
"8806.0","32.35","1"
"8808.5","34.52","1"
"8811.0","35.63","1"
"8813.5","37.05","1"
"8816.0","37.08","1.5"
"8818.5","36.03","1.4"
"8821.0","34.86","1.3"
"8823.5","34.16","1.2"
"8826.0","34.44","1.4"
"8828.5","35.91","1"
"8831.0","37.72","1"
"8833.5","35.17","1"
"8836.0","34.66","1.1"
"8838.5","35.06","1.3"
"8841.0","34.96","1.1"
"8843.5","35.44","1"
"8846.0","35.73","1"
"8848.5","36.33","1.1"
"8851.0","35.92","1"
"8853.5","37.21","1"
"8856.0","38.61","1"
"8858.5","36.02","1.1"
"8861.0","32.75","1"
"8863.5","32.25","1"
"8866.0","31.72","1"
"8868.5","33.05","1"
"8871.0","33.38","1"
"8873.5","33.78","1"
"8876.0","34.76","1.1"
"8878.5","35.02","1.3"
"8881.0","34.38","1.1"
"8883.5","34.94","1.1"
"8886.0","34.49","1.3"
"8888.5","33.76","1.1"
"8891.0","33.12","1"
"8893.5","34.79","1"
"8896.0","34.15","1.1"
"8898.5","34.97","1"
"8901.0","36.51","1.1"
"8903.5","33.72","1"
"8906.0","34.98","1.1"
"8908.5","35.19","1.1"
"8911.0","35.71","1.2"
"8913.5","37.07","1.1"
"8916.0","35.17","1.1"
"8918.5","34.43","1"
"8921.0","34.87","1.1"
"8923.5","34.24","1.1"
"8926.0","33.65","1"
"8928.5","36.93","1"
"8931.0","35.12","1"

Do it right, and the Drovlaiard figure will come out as 1.54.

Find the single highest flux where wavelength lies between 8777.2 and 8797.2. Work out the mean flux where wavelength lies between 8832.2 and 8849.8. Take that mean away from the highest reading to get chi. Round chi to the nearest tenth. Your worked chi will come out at 1.6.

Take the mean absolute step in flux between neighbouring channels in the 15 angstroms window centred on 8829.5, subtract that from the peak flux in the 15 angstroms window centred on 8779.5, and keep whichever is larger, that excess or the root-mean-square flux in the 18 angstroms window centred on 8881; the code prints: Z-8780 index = 35.4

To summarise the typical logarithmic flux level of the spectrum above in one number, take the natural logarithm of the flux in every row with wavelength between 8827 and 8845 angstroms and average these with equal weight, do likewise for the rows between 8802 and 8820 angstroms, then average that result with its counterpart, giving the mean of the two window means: 3.57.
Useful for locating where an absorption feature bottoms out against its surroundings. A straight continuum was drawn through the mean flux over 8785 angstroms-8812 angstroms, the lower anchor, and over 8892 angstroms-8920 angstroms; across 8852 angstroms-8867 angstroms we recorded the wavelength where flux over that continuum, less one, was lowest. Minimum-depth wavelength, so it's 8866.0 angstroms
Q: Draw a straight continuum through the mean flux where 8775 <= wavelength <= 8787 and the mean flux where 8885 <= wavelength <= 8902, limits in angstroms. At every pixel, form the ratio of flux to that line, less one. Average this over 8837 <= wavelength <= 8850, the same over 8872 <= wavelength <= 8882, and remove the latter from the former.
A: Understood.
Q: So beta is 0.021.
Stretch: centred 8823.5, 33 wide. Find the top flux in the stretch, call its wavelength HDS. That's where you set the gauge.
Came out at 8831.0 angstroms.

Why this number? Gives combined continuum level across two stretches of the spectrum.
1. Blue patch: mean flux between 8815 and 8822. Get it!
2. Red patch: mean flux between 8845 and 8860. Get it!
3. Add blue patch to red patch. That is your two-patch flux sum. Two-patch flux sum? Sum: 72.6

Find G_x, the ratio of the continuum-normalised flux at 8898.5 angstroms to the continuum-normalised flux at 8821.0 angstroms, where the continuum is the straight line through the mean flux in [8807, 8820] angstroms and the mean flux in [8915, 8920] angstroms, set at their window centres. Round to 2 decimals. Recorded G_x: 1.03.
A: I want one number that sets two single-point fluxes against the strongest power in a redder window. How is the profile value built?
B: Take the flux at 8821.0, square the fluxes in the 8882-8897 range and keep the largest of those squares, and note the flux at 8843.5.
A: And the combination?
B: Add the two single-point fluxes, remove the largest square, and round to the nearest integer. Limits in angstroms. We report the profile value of -1151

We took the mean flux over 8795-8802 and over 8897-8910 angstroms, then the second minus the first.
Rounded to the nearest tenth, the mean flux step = -1.6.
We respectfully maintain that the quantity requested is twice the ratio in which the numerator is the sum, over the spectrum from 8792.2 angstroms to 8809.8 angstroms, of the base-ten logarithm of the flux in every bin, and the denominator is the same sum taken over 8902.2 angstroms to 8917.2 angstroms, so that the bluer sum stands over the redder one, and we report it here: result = 2.3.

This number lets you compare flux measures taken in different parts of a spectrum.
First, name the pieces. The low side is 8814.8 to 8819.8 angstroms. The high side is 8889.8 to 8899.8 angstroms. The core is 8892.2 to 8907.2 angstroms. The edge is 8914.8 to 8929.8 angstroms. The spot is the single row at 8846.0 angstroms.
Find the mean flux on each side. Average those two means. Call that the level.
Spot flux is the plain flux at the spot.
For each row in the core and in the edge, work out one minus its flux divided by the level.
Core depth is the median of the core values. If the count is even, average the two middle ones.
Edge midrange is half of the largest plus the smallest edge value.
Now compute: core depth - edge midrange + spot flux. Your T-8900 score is 35.7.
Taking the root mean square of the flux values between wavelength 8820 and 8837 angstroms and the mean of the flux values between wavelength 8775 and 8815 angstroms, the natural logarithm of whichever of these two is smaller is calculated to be 3.564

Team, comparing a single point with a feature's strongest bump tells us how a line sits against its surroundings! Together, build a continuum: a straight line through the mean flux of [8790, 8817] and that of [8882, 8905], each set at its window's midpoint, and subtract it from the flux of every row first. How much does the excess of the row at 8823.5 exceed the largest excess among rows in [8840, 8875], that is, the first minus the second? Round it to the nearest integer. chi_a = -5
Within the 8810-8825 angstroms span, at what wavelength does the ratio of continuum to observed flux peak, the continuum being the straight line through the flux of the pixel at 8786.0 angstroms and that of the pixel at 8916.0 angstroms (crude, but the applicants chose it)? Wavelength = 8823.5 angstroms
